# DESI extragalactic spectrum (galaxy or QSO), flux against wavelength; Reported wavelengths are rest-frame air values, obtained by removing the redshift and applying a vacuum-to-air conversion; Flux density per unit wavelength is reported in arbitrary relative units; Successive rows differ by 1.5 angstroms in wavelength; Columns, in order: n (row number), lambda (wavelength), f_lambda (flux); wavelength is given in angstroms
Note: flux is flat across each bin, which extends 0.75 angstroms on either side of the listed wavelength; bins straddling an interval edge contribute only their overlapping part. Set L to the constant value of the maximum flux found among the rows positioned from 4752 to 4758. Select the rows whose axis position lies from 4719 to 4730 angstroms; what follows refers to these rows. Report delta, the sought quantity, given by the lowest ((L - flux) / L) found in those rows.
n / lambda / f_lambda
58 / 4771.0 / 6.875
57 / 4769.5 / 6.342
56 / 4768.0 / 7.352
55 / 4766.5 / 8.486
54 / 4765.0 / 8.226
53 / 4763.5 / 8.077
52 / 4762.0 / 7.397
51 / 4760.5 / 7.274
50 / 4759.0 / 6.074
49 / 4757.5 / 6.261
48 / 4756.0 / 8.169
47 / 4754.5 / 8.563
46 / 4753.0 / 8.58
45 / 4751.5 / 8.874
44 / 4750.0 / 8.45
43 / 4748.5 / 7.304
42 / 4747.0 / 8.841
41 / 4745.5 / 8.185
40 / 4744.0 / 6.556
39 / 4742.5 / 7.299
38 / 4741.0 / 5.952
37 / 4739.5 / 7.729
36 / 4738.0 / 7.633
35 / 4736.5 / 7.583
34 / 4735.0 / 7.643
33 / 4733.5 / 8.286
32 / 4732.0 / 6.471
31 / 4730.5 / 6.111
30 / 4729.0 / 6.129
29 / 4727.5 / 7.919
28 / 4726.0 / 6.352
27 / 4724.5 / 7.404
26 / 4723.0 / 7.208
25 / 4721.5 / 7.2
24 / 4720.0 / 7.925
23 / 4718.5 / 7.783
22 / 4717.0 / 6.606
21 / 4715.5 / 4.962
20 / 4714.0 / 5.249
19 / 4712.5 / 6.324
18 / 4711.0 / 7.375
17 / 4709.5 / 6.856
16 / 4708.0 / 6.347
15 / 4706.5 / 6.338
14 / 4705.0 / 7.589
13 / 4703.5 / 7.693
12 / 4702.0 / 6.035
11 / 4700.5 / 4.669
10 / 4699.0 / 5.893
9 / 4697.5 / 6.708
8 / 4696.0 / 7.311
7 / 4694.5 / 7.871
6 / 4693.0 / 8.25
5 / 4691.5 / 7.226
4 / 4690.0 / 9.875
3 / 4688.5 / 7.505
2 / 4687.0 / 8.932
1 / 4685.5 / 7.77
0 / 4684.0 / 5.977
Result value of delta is 0.08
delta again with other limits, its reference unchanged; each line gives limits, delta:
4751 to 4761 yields -0.03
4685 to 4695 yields -0.15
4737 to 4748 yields -0.03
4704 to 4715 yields 0.12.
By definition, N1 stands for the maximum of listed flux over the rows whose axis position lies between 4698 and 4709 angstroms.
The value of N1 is 7.693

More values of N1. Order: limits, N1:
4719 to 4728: 7.925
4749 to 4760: 8.874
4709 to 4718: 7.375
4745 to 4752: 8.874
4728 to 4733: 6.471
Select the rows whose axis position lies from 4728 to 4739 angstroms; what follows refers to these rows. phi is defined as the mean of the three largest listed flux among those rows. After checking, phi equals 7.9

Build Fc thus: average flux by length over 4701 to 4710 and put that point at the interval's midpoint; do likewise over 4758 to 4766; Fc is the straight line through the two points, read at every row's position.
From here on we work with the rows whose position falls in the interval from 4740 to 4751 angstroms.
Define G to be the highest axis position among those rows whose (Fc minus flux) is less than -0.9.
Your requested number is 4750.0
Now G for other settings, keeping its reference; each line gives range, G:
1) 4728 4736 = 4733.5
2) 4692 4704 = 4703.5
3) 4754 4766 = 4754.5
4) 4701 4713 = 4703.5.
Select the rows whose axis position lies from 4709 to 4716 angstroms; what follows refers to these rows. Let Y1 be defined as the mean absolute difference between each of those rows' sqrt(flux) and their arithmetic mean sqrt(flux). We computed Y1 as 0.171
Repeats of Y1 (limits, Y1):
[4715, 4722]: 0.175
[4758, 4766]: 0.110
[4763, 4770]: 0.125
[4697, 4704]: 0.160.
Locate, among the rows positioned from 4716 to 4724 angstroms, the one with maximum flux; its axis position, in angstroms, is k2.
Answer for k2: 4720.0 angstroms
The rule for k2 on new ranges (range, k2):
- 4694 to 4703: 4694.5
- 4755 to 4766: 4765.0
